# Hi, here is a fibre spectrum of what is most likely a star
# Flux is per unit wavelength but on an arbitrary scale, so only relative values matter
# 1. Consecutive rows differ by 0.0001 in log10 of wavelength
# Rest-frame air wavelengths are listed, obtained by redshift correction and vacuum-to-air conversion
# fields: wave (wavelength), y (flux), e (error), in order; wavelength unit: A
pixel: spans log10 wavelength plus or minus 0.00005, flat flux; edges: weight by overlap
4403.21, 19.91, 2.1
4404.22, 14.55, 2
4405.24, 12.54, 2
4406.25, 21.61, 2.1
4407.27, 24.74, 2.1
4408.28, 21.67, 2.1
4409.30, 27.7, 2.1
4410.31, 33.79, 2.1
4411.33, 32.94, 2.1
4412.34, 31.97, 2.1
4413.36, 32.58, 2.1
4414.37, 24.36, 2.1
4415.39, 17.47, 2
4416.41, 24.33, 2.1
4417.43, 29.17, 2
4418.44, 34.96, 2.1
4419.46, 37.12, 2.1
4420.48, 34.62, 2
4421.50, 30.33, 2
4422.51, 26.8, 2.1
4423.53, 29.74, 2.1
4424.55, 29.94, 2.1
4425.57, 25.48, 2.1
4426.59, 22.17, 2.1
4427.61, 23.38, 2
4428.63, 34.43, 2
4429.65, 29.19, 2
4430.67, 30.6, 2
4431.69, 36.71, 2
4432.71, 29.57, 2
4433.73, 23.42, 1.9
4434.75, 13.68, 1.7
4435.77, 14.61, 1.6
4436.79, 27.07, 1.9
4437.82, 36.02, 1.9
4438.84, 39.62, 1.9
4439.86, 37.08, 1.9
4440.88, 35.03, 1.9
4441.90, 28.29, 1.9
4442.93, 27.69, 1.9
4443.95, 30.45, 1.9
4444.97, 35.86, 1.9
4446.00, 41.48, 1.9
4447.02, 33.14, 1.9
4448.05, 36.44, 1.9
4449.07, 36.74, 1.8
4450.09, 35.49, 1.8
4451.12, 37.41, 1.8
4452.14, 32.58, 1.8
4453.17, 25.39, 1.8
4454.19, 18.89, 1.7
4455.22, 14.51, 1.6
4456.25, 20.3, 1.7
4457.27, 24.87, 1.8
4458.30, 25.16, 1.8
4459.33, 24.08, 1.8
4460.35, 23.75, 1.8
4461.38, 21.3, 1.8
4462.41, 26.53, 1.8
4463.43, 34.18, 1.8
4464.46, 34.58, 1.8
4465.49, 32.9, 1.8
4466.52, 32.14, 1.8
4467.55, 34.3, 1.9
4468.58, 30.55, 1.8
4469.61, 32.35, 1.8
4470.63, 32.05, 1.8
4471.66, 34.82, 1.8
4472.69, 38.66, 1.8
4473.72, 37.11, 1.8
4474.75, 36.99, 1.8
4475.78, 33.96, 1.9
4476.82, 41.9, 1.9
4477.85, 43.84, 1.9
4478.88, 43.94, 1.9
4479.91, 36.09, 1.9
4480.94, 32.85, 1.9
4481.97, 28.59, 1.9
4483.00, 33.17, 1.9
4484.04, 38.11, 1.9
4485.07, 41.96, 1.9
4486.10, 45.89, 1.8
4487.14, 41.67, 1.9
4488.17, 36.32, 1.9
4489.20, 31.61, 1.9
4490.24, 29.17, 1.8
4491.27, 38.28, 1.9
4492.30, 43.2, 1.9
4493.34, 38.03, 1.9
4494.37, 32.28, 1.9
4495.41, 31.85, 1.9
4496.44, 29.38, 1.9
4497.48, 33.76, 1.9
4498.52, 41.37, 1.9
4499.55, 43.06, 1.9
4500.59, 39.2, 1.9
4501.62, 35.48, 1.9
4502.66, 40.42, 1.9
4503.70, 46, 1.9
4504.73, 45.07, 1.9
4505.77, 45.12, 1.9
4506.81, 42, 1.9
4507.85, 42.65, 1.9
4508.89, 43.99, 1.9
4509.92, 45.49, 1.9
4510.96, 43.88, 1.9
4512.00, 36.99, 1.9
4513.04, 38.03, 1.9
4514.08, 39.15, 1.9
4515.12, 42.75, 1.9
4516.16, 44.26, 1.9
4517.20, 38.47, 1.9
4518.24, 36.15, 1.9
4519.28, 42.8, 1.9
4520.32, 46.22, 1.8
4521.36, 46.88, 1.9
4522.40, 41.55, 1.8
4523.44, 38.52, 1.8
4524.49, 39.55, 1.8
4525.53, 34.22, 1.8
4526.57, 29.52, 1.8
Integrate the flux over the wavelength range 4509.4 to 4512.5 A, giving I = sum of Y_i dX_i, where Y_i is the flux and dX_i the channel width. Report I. 131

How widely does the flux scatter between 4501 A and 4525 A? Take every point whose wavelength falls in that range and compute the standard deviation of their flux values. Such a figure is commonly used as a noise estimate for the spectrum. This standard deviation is 3.4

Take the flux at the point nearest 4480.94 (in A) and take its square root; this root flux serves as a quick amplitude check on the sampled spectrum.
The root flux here 5.7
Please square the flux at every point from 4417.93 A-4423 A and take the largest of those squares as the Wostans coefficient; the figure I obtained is 1378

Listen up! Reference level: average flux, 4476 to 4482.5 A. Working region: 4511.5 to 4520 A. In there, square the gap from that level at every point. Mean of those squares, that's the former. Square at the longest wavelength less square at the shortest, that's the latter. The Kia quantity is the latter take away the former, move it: 12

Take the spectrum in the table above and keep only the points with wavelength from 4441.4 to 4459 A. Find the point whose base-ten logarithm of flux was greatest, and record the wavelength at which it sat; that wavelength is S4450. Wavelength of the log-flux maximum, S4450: 4446.00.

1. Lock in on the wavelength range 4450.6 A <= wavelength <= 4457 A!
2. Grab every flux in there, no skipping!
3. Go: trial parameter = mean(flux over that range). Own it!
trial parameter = 25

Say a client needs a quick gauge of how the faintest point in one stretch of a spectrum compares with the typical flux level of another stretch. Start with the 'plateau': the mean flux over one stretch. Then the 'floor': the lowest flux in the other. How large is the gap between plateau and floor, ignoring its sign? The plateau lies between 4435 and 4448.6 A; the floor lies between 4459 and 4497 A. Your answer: 11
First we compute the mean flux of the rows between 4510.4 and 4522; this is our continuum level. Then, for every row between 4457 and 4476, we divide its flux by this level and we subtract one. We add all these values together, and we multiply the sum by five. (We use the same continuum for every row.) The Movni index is -24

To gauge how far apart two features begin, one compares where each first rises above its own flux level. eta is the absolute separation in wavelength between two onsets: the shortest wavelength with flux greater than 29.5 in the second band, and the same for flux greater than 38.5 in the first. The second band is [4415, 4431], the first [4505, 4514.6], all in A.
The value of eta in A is 87.3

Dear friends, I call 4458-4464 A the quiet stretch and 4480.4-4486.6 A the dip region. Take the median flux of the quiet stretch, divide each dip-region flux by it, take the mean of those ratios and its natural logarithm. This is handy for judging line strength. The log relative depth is 0.40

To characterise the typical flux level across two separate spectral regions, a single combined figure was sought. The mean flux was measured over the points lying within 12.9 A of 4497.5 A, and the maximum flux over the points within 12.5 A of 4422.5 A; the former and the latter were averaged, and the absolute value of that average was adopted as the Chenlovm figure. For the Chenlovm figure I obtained 38.2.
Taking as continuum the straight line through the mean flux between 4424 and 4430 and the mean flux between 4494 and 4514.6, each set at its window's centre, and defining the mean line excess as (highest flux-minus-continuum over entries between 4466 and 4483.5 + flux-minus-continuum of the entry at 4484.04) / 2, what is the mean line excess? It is 4.9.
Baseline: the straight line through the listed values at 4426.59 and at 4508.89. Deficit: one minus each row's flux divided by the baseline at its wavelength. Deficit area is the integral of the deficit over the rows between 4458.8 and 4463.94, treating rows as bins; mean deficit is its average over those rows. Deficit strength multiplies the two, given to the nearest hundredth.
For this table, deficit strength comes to 0.16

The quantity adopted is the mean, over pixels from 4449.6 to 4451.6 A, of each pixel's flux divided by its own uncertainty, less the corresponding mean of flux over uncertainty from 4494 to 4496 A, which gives 3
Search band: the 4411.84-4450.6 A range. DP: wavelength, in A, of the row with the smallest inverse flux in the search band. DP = 4446.00 A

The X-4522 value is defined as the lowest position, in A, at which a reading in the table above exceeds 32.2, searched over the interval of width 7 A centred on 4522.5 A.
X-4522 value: 4519.28 A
